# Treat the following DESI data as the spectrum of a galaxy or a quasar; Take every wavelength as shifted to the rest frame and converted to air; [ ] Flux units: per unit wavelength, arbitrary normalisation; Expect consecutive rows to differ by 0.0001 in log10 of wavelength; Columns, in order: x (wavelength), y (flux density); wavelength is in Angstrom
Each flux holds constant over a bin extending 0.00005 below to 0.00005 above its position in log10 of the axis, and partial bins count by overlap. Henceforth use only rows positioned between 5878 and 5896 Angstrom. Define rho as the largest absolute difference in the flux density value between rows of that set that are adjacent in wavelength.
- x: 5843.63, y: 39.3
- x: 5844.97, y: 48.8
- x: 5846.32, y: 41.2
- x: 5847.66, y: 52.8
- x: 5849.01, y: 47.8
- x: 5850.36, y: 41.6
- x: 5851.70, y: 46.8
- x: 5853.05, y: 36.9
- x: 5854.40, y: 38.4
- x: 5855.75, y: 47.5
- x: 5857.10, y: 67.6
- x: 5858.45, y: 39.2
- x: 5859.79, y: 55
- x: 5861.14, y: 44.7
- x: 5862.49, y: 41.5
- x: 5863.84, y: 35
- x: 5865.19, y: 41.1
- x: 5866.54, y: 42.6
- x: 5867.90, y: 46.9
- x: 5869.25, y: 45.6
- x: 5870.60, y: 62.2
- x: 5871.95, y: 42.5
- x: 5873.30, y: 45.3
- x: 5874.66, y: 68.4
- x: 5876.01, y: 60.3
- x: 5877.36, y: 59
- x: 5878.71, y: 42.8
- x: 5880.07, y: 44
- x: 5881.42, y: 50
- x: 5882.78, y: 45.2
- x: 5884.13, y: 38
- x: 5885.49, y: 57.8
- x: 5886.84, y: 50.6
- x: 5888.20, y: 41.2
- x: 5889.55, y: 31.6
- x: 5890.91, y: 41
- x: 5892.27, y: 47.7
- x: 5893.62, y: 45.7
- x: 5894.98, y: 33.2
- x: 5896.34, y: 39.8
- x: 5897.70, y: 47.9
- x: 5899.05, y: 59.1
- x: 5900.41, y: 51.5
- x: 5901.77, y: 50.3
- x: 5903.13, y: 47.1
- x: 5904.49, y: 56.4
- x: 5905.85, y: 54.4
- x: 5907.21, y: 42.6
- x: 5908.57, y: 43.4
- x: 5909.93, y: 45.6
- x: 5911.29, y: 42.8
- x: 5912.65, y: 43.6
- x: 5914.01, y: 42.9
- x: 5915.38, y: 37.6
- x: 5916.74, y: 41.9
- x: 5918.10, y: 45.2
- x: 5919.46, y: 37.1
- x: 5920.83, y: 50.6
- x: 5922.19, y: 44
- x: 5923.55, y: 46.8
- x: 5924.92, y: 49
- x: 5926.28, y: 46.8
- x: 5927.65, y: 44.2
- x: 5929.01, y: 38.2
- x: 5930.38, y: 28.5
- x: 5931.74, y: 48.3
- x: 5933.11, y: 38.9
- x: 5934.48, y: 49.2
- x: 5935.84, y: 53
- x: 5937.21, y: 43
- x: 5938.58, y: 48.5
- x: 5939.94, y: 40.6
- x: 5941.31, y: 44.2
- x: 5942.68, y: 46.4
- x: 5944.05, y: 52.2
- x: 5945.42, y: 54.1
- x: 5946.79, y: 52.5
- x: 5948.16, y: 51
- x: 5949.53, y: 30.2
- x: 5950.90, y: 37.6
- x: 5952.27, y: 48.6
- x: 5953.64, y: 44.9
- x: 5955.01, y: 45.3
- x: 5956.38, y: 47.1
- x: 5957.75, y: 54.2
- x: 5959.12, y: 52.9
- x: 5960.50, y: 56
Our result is 19.8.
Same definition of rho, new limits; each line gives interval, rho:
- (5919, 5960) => 20.8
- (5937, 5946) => 7.9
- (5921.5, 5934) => 19.8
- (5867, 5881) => 23.1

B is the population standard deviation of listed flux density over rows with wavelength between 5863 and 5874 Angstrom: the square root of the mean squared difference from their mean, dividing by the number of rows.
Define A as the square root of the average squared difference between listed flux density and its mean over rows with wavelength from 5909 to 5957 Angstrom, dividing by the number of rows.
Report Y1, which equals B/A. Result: 1.3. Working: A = 5.8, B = 7.3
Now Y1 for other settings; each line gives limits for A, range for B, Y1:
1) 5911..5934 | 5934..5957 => 1.1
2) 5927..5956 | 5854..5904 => 1.3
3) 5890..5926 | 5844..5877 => 1.5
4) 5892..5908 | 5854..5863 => 1.4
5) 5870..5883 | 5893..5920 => 0.7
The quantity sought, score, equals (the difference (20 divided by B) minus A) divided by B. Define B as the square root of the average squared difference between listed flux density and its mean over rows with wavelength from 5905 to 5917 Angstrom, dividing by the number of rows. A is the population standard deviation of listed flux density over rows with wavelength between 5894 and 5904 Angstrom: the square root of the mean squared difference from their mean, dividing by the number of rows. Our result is -0.71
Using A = 7.8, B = 4.23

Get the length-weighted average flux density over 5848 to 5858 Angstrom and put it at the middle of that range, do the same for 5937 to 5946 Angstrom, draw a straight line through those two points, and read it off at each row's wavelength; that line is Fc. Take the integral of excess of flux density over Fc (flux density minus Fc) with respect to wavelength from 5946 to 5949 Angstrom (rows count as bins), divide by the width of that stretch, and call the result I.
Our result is 3.6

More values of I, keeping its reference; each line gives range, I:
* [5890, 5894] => -2.9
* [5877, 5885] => -0.5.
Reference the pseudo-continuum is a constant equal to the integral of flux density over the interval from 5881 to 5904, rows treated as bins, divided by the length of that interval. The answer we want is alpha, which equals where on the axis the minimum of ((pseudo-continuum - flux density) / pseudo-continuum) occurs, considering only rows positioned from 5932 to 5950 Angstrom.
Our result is 5945.42 Angstrom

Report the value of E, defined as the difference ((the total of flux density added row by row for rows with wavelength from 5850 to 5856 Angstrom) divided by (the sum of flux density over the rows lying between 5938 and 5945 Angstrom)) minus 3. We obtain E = -2.089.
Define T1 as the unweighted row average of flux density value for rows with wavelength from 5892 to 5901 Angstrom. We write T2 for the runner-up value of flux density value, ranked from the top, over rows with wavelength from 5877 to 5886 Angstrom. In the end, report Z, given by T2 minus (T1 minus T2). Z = 69.2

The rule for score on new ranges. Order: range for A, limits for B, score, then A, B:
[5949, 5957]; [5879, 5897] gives -0.51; 6.4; 6.94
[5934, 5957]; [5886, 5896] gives -0.45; 6.0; 6.61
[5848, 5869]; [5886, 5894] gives -0.75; 7.8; 6.11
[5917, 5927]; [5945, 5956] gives -0.19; 4.0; 7.58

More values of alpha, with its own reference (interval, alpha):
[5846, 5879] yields 5874.66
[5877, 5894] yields 5877.36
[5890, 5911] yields 5899.05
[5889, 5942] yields 5899.05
